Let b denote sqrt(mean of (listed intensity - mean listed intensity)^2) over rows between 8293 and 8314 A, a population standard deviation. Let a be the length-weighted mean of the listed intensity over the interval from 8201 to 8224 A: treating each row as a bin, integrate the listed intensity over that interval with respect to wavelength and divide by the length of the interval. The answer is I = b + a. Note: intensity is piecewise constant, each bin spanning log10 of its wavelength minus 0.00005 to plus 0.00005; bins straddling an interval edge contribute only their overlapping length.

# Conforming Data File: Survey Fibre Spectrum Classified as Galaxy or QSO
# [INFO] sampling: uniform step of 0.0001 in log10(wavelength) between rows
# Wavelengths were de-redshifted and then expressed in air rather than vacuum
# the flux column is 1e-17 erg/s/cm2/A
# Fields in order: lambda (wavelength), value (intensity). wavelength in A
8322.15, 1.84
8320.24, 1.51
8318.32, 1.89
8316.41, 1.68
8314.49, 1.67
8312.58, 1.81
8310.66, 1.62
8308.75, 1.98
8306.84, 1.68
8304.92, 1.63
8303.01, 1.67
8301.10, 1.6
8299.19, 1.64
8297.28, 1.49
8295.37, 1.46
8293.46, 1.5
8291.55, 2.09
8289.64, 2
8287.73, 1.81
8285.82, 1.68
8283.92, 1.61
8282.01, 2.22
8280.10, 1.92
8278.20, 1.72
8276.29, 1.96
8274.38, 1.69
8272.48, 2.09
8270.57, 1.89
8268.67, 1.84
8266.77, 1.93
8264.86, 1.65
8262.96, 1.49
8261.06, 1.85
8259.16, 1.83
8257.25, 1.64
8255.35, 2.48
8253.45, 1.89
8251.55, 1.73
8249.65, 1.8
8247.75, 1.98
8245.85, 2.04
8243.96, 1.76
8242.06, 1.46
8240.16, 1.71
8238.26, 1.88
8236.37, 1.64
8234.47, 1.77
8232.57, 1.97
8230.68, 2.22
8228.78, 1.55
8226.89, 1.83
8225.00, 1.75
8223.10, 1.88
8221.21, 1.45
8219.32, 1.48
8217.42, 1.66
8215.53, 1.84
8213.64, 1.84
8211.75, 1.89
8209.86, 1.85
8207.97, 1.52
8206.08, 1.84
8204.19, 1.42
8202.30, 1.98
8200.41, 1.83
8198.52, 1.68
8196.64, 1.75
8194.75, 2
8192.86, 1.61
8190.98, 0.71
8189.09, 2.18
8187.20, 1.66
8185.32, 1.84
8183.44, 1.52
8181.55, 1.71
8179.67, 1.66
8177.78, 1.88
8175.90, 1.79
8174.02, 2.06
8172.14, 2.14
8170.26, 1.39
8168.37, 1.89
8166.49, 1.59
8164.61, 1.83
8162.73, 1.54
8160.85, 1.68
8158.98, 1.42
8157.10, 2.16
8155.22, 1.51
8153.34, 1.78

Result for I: 1.86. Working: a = 1.72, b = 0.143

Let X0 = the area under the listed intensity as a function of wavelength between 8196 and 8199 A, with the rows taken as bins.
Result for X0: 5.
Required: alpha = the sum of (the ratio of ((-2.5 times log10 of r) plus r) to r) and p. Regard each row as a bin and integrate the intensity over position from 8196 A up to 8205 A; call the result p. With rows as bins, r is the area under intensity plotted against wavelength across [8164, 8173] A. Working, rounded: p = 15.6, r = 15.8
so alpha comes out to 16.4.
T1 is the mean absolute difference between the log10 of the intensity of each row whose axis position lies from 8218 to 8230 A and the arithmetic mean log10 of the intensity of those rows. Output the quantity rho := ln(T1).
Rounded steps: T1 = 0.043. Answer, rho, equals -3.15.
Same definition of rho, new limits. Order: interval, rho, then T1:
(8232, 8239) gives -3.63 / 0.026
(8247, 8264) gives -3.23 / 0.039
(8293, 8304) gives -3.85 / 0.021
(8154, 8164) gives -2.97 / 0.051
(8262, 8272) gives -3.26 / 0.039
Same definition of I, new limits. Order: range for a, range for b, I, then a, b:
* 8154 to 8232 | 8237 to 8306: 1.96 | 1.73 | 0.222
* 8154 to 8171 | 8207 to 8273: 1.89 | 1.67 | 0.214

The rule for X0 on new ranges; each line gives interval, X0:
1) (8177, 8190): 23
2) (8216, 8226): 17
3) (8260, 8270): 18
